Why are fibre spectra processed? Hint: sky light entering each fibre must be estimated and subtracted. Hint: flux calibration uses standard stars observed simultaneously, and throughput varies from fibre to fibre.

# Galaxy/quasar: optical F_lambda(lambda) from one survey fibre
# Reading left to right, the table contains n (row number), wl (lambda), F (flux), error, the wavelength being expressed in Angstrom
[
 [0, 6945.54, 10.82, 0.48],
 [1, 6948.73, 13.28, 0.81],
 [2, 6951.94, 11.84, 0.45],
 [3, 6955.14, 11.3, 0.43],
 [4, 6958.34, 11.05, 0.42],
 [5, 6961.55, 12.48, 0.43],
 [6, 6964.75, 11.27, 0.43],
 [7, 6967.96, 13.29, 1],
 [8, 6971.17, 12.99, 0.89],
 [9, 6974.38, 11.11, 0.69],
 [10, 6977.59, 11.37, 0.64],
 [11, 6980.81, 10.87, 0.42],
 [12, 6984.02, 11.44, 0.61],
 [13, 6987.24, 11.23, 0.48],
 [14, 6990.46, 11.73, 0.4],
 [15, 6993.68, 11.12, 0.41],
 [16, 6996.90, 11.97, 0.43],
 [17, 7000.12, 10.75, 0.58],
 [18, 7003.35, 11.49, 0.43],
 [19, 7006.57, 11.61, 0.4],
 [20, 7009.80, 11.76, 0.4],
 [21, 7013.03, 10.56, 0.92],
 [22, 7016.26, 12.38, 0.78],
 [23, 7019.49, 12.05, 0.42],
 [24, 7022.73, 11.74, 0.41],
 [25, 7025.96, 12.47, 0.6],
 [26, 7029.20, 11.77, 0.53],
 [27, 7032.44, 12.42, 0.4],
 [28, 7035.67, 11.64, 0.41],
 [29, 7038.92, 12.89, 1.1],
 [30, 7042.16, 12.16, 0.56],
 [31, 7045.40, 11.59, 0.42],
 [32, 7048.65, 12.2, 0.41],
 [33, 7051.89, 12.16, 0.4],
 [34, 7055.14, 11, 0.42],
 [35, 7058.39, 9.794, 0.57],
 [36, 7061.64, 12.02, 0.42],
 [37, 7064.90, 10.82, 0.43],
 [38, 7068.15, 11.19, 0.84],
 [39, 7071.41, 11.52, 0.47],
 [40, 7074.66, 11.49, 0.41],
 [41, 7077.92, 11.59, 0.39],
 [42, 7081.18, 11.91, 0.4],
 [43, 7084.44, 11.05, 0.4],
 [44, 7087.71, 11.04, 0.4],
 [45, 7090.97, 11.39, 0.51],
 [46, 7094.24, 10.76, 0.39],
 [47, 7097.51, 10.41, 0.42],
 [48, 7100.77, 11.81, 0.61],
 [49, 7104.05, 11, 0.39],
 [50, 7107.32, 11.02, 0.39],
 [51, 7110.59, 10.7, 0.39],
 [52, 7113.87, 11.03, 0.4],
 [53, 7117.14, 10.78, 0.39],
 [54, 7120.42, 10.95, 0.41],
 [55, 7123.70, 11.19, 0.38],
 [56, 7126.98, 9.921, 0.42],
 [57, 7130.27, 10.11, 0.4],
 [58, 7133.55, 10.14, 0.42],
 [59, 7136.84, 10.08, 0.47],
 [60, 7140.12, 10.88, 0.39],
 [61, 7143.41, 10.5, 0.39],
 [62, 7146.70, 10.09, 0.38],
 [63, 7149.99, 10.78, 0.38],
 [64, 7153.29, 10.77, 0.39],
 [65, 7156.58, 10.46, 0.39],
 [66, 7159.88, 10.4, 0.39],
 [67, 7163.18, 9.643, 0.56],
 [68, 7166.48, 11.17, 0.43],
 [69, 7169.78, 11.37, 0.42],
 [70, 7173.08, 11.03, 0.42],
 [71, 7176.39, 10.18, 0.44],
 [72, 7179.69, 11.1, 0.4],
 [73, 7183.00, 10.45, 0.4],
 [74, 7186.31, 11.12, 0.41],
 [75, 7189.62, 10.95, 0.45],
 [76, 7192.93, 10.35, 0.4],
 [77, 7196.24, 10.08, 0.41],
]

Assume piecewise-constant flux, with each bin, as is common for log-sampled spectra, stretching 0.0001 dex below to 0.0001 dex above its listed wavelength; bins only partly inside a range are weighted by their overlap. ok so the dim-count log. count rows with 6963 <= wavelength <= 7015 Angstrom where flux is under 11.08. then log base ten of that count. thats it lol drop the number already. 0.48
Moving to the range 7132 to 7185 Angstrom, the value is 1.11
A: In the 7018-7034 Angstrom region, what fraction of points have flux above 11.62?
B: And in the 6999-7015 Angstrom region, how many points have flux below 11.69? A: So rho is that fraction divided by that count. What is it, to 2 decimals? 0.25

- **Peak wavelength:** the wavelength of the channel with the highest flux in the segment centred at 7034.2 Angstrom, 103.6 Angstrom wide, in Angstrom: 7038.92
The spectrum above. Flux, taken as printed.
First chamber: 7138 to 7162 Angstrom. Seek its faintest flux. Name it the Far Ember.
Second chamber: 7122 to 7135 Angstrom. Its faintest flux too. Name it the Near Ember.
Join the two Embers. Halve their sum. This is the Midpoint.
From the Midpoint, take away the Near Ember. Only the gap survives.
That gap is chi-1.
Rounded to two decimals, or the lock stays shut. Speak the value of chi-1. 0.08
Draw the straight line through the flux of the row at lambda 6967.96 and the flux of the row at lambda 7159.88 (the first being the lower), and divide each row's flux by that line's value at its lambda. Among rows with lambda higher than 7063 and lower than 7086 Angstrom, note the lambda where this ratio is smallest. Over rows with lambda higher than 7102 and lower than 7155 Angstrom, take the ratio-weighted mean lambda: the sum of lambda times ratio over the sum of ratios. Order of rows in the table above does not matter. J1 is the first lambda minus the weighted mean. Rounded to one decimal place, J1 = -63.8 Angstrom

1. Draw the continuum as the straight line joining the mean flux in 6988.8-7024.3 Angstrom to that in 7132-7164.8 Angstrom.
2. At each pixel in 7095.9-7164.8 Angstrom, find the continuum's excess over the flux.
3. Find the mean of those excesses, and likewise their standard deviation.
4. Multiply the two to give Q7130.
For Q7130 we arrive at -0.03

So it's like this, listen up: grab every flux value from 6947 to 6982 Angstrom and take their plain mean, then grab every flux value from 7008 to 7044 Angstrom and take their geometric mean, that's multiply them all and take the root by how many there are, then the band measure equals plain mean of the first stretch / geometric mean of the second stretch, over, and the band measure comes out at 0.99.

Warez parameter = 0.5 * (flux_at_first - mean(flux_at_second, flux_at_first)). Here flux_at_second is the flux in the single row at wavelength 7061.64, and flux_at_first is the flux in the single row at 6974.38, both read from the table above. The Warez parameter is -0.23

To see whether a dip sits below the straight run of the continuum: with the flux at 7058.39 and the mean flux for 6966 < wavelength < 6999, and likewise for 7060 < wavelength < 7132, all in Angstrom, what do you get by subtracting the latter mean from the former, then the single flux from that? -9.2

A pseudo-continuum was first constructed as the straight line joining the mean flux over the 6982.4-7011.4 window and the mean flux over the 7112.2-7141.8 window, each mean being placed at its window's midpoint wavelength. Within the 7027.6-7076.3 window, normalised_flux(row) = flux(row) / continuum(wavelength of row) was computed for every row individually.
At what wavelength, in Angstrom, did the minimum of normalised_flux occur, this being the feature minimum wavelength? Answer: 7058.39 Angstrom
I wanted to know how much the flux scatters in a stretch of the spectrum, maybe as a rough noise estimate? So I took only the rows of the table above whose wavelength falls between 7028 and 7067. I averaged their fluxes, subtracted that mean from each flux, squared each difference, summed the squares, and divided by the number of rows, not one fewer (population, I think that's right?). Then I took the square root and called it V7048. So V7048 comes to 0.80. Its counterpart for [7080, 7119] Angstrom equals 0.42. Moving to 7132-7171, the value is 0.48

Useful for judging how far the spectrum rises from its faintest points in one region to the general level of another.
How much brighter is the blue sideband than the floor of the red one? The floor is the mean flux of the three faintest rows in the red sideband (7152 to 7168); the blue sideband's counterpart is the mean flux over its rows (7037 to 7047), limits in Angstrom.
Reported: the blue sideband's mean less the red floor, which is 2.0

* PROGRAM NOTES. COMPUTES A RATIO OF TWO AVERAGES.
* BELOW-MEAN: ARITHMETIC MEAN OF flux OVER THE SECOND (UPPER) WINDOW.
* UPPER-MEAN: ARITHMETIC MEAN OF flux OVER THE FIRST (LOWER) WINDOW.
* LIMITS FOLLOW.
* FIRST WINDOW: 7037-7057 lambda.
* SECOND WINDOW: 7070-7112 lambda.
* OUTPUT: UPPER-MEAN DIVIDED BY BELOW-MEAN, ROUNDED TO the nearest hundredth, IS 1.07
